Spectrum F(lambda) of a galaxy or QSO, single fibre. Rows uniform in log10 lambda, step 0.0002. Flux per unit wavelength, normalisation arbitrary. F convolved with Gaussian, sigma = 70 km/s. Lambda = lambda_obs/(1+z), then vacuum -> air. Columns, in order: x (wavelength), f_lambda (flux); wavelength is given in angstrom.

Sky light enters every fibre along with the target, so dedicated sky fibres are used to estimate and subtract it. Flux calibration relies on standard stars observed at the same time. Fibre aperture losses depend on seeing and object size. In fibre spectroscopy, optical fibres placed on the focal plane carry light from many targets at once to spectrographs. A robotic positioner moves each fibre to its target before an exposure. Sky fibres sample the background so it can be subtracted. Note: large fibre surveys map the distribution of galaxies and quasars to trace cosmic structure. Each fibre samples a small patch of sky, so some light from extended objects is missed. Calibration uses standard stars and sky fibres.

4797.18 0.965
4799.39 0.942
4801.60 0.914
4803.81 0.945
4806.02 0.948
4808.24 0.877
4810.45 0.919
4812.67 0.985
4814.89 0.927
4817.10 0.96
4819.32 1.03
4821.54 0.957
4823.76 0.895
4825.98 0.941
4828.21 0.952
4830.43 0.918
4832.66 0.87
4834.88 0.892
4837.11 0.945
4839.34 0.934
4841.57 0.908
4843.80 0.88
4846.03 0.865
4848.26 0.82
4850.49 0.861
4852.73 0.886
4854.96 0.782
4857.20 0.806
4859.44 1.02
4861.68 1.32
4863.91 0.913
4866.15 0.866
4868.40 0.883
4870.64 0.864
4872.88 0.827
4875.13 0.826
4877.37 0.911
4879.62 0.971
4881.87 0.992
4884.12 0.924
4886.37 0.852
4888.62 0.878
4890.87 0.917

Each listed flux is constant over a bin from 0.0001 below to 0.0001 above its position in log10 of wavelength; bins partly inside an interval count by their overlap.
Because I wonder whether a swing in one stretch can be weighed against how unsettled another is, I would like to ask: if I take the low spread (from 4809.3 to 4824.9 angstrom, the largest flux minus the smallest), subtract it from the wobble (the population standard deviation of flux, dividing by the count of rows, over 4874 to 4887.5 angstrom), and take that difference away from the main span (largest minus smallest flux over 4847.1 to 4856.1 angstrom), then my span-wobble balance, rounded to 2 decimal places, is 0.18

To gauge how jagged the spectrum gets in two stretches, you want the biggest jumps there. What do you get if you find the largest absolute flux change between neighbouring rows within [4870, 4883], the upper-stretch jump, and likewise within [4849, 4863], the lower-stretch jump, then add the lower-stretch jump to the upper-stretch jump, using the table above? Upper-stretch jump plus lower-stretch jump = 0.385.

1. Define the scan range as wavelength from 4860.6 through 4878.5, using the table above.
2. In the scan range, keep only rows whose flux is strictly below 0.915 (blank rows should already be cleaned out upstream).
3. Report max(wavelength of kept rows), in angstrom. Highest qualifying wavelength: 4877.37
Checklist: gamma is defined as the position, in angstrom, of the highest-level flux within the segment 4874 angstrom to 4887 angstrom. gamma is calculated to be 4881.87 angstrom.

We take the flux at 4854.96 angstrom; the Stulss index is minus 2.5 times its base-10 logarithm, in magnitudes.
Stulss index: 0.267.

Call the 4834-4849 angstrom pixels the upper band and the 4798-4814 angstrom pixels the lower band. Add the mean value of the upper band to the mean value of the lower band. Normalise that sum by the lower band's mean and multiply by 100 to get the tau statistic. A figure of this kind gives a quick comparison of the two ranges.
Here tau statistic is 196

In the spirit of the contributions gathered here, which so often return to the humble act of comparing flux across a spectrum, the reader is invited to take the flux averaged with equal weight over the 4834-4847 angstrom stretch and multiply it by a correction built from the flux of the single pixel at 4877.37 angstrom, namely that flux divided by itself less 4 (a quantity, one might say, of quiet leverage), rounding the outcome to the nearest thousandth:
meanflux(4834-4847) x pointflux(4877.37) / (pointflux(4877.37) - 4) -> -0.267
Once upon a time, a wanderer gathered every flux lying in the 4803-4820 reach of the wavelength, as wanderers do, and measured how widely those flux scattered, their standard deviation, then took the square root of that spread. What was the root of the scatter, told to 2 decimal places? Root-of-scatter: 0.21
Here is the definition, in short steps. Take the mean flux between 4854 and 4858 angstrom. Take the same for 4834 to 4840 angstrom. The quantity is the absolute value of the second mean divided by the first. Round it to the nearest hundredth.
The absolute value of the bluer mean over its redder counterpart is 1.16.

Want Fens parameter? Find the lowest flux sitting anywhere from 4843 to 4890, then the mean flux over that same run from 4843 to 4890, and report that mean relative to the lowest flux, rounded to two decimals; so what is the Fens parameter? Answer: 1.15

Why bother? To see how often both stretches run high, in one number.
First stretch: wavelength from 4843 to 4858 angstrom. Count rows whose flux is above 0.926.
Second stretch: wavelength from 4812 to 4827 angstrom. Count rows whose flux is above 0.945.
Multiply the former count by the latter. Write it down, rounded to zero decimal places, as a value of 0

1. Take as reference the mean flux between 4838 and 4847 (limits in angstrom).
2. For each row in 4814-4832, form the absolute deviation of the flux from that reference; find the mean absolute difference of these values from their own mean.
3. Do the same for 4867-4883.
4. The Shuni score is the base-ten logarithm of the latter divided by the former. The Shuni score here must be 0.0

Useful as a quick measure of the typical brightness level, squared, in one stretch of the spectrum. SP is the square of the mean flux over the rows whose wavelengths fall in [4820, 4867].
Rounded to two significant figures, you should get 0.84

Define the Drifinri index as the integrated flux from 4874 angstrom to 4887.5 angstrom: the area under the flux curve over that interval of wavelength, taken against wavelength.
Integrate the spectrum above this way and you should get 12.3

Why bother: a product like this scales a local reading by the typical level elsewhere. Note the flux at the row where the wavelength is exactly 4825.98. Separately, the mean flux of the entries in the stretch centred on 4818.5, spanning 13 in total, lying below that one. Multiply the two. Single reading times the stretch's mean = 0.90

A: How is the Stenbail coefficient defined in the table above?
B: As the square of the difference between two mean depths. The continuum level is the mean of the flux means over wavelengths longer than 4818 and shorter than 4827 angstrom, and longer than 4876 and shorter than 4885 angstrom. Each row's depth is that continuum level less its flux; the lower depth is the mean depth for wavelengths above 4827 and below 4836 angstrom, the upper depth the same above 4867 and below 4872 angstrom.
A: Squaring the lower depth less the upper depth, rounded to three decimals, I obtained 0.001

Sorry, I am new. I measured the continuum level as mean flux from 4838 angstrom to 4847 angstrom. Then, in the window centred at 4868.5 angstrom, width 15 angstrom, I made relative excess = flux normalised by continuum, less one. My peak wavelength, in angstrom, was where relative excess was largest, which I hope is 4861.68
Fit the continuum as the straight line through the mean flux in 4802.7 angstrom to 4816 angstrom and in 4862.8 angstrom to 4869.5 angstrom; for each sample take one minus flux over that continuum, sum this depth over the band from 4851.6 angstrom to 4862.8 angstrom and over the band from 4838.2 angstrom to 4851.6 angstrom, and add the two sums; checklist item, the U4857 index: -0.2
